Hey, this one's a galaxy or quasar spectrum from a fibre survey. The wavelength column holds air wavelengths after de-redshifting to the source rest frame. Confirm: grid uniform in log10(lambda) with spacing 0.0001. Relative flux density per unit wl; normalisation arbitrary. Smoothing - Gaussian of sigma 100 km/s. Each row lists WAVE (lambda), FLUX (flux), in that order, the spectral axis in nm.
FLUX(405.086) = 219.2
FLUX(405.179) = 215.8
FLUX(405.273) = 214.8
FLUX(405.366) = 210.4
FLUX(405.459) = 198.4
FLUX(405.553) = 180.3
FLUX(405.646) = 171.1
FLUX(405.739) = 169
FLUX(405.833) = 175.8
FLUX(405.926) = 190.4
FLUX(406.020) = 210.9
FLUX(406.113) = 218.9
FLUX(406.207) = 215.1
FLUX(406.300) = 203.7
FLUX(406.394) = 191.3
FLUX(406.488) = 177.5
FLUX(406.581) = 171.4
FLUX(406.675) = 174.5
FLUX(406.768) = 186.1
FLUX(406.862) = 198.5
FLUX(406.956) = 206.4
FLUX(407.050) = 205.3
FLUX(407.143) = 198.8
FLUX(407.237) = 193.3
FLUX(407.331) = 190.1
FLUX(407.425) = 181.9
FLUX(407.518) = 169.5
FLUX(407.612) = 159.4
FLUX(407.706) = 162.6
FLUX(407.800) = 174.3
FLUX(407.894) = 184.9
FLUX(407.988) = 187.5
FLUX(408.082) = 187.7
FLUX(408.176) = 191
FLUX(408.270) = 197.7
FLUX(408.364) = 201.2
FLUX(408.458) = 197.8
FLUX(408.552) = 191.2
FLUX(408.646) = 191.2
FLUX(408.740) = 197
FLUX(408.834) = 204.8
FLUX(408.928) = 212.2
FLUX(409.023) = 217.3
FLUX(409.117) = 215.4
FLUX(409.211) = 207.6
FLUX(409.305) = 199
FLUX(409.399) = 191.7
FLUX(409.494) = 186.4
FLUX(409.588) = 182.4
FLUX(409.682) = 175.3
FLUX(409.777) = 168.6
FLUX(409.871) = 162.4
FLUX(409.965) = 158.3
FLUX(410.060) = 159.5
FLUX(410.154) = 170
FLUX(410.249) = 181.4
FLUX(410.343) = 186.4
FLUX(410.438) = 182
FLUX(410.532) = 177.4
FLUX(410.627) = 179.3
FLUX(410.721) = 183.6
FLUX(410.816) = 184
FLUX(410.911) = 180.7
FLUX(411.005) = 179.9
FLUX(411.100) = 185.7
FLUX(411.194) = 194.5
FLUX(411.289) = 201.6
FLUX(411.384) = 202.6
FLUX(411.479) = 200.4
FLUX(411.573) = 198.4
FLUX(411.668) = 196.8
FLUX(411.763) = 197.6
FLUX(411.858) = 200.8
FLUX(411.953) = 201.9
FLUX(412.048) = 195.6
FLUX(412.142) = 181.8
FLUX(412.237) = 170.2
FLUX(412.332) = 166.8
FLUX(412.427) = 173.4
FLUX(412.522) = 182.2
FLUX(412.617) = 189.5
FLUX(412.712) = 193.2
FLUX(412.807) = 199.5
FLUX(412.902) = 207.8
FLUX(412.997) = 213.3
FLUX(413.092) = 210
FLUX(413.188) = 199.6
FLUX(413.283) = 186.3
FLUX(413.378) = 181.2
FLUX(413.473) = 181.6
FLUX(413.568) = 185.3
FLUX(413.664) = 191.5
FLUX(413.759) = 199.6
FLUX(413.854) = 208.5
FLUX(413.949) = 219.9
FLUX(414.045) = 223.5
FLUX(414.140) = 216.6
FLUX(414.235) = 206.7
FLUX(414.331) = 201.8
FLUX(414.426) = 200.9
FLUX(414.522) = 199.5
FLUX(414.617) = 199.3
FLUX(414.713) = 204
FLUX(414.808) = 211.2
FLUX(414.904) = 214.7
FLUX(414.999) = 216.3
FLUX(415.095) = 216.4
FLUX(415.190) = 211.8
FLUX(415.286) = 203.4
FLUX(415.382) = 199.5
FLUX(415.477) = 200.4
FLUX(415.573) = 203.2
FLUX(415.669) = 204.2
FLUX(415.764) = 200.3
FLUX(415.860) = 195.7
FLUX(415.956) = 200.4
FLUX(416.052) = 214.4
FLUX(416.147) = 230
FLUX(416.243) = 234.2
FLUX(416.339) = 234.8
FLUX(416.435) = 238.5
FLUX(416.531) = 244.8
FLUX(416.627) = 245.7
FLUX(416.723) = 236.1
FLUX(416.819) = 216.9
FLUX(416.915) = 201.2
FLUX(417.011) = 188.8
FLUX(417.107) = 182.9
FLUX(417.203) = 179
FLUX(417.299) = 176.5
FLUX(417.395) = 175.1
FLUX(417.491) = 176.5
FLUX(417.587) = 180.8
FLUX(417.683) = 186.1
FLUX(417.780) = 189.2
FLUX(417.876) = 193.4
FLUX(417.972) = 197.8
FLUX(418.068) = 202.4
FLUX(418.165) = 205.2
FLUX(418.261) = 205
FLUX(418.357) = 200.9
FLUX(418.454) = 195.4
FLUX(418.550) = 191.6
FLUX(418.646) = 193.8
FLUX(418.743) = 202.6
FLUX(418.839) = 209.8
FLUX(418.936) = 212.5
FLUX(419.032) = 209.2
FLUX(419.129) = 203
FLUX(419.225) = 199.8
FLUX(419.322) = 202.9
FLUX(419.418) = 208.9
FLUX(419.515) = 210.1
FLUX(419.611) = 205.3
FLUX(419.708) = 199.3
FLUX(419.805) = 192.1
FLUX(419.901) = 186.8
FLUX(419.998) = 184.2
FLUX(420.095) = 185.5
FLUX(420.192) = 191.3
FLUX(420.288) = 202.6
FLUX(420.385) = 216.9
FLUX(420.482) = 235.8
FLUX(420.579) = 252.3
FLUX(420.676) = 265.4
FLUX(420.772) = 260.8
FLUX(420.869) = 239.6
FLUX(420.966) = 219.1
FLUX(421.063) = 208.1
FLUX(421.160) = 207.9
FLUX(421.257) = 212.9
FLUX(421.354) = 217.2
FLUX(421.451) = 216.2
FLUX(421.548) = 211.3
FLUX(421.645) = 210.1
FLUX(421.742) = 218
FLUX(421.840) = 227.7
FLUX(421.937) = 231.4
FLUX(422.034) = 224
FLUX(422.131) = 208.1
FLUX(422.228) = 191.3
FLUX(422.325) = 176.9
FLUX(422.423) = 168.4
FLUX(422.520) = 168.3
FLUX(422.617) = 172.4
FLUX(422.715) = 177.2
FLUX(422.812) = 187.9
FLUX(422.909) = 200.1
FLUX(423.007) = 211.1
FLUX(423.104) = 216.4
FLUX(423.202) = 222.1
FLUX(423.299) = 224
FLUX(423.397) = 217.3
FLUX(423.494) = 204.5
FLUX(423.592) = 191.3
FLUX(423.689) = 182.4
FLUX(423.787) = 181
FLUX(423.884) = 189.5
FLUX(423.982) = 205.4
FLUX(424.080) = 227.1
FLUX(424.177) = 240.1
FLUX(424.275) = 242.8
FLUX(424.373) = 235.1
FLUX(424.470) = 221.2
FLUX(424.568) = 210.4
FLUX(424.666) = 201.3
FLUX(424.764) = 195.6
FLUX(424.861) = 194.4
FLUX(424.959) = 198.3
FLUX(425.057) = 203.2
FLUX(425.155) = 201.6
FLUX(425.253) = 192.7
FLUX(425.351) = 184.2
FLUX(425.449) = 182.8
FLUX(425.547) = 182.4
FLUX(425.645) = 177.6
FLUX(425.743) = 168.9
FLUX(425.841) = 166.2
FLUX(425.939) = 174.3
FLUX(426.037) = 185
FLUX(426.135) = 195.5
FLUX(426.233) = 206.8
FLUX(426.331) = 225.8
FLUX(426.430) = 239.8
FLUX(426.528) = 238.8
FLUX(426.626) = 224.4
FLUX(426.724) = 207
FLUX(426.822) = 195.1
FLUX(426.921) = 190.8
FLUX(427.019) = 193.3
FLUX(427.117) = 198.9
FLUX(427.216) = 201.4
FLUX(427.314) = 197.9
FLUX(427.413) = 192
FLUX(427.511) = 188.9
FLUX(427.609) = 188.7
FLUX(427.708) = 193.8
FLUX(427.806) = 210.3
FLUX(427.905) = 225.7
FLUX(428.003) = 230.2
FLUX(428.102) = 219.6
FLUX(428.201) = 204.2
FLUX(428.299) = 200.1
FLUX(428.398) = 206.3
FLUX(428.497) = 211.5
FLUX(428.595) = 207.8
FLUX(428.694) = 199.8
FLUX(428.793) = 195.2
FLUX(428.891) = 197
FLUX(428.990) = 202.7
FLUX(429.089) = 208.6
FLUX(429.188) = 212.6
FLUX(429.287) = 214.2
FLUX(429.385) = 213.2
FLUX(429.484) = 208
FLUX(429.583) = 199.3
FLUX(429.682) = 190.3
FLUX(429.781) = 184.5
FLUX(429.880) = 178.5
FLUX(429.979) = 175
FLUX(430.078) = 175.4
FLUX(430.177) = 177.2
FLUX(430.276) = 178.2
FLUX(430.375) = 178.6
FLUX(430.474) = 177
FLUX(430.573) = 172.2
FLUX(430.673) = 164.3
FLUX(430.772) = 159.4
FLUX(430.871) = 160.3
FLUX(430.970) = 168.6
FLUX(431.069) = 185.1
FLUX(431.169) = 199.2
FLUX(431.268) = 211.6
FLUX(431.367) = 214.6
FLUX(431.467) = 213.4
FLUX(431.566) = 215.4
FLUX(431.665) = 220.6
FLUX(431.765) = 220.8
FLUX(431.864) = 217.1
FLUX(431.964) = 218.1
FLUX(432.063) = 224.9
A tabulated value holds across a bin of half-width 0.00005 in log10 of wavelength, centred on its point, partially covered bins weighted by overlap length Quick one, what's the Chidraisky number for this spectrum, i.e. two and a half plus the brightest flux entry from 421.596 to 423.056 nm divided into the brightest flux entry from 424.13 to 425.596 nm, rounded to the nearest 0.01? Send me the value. 3.55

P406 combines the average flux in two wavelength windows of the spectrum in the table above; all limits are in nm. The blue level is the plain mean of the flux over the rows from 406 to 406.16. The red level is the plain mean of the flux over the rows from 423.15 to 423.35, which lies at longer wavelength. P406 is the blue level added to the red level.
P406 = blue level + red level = 438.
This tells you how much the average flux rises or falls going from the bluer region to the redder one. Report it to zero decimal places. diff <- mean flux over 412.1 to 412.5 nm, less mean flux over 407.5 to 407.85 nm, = 7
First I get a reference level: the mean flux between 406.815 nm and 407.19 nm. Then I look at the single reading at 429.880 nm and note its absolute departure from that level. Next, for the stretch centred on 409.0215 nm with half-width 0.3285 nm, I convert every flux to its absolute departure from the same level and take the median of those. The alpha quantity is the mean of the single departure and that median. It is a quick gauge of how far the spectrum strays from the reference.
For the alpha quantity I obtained 15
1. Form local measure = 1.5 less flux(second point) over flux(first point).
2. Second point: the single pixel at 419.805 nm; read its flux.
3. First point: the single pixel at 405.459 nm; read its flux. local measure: 0.53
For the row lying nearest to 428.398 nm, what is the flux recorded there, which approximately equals 206.3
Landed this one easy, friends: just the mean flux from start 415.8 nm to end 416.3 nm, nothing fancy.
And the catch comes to 215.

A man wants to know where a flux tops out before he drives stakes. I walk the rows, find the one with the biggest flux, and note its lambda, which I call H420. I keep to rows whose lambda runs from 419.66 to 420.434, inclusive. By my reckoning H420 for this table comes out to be 420.385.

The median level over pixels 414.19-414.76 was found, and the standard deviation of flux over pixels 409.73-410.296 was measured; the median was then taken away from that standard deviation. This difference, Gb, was -193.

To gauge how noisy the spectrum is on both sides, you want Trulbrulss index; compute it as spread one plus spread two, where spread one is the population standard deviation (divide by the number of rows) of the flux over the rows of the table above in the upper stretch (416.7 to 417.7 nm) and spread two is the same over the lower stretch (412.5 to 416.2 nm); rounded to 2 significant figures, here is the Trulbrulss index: 30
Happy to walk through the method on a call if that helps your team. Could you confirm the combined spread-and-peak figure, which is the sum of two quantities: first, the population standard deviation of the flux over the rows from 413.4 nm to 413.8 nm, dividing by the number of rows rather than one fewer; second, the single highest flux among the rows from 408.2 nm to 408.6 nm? 208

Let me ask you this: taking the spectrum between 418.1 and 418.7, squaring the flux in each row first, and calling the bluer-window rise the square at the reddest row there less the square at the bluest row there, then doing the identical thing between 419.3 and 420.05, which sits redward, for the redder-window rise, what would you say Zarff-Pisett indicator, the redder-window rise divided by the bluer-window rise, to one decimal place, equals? 1.6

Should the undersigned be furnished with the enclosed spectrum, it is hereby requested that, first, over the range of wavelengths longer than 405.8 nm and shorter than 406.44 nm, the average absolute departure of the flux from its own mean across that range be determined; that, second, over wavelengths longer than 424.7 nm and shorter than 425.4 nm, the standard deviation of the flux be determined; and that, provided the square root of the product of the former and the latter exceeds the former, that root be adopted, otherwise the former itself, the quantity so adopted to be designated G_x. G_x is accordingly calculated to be 12.9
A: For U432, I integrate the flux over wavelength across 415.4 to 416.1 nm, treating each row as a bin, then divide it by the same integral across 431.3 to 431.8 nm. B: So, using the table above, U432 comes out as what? 1.3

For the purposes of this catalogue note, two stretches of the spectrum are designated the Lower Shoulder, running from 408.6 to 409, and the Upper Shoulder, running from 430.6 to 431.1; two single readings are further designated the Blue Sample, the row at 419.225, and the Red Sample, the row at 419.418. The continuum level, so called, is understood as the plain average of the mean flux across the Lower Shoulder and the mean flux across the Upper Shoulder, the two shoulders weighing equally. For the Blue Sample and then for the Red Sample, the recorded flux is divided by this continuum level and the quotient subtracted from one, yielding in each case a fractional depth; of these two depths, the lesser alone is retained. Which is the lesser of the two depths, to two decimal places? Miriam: -0.13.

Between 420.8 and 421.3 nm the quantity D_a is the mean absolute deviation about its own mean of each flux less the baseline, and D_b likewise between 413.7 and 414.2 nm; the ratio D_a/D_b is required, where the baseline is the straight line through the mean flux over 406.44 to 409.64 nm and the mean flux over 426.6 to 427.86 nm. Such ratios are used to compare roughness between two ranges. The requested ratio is 1.2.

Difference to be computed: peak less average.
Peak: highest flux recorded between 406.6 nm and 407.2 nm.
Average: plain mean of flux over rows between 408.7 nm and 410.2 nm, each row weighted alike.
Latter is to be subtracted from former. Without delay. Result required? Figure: 18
